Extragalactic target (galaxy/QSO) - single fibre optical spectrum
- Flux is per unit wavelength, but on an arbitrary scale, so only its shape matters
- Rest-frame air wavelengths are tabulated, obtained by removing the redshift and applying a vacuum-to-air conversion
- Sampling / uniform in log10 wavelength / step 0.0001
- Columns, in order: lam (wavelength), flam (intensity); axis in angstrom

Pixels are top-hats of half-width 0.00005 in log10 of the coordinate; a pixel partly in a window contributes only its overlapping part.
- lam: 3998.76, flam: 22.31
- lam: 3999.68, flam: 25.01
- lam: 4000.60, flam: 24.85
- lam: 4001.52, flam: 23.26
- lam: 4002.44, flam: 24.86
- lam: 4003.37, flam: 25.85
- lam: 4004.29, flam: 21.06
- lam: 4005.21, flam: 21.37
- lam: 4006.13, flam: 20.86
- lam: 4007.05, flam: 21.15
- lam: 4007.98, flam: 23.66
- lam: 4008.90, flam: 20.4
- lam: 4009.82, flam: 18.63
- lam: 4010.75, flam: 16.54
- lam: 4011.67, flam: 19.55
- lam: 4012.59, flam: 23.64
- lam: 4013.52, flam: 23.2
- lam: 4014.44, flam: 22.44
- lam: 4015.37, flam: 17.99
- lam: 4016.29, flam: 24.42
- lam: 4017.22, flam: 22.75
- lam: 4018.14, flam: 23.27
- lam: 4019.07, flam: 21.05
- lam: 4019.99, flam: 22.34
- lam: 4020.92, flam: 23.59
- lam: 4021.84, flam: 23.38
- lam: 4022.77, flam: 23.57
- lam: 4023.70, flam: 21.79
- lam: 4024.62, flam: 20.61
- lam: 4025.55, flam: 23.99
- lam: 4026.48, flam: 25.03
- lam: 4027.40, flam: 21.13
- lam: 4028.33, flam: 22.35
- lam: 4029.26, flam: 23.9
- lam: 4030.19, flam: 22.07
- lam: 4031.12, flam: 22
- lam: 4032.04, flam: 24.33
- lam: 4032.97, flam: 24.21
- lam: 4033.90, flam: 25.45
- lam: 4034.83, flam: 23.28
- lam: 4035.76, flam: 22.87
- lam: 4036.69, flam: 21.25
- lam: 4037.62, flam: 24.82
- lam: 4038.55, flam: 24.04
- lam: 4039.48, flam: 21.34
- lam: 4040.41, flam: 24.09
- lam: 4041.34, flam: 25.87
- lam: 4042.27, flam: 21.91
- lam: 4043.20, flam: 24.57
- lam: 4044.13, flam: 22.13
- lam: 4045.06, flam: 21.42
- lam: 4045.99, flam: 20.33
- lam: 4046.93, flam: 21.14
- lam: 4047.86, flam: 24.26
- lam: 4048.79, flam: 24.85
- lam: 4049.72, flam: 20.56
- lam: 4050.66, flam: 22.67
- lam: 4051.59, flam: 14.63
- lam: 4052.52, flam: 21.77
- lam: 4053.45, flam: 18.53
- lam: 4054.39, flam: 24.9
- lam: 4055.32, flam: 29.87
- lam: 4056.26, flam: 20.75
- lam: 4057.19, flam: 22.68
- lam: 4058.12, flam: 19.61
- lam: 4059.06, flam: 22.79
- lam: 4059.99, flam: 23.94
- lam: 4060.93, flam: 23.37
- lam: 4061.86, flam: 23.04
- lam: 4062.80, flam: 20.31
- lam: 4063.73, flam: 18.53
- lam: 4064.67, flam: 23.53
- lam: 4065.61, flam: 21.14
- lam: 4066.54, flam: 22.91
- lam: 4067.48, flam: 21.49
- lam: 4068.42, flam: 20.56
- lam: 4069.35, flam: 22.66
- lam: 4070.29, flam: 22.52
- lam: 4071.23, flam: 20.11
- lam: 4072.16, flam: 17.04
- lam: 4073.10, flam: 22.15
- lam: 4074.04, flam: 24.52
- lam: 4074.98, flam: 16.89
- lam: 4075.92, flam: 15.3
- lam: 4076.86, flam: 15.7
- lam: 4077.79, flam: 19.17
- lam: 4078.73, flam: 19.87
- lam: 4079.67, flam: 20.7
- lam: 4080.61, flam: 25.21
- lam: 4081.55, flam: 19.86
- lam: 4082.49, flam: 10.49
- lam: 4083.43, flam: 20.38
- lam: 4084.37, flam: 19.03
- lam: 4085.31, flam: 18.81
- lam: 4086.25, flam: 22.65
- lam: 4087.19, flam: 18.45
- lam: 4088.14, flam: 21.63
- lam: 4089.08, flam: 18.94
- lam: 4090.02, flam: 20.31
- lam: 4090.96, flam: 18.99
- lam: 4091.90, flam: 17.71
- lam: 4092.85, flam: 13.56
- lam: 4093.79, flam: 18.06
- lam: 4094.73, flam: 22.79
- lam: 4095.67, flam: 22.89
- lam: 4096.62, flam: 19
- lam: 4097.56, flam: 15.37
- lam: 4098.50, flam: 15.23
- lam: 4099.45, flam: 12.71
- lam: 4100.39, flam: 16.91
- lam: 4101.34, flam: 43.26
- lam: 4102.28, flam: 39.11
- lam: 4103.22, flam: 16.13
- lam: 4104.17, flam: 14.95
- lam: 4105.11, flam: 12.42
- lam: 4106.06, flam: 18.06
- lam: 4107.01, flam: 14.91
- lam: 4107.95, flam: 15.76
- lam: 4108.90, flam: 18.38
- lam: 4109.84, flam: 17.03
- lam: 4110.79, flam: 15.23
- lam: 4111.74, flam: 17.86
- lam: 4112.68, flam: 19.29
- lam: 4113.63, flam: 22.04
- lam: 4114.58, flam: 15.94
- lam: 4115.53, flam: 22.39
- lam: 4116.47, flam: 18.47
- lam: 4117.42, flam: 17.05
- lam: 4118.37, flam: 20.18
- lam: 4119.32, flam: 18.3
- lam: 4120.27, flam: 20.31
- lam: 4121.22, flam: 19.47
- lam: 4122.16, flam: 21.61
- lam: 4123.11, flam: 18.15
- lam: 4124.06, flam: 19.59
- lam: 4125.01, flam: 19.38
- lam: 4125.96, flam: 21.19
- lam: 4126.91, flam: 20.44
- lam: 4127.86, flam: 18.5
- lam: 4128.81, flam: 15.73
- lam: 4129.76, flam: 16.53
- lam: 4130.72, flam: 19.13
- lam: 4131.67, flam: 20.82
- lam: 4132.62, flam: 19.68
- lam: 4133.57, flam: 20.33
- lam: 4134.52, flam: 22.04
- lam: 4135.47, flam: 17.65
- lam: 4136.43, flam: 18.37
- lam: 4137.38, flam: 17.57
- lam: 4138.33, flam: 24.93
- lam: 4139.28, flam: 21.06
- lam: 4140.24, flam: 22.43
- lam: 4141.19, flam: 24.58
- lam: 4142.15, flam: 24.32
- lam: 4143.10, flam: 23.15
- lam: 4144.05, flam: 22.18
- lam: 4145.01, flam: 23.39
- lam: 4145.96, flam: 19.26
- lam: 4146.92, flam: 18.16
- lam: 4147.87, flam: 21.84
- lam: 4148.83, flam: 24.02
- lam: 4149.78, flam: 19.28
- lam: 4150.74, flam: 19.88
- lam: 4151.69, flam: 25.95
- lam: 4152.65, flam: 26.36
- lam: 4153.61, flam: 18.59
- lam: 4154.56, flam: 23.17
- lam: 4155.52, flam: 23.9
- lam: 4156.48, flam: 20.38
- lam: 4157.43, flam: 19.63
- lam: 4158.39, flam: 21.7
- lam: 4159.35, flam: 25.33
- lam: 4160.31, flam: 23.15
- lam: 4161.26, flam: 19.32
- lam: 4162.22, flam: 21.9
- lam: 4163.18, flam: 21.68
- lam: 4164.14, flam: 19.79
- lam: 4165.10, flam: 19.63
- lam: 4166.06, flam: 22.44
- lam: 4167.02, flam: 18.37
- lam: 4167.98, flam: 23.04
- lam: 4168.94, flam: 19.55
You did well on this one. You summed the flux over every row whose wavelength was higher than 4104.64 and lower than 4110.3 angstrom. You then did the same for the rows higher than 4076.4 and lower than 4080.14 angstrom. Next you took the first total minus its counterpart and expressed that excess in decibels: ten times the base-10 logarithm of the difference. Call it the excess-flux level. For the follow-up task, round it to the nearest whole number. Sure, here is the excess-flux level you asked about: 13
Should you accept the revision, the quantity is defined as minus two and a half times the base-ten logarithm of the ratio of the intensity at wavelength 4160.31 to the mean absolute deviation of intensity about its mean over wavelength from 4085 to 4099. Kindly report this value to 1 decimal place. -2.6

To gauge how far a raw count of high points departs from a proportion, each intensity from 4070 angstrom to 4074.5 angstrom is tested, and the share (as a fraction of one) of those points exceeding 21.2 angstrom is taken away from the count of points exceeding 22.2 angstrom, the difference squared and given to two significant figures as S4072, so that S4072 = 2.0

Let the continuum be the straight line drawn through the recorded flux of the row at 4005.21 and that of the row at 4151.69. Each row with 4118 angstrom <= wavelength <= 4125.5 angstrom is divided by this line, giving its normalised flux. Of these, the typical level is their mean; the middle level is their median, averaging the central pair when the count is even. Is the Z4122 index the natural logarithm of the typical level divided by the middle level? 0.006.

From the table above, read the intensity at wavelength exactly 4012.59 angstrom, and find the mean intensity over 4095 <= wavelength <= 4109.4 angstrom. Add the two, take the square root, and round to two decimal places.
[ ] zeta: 6.58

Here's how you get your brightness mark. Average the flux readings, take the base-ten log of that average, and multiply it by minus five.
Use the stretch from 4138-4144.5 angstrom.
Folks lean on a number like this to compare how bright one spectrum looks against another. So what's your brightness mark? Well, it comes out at -6.83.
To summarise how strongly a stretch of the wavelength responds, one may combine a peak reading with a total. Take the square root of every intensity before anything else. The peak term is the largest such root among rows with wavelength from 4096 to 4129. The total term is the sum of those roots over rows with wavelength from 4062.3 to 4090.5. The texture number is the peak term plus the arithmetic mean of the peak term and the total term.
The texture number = 77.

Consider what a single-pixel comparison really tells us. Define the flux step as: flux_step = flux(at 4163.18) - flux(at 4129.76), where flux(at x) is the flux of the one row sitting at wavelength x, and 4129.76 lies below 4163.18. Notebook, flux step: 5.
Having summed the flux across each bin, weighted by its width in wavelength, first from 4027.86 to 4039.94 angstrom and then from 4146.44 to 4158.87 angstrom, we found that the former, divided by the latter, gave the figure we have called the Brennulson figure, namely 1.04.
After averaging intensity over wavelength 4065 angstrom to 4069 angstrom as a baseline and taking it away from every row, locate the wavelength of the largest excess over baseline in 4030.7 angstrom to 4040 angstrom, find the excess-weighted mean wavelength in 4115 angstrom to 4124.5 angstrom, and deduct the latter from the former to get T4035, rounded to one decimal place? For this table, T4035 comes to -86.0 angstrom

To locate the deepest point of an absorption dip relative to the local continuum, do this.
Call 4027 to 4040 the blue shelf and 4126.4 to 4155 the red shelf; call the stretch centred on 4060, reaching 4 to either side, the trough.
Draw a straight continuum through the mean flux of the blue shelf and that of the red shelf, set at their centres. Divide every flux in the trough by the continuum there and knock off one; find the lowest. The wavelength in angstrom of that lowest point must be 4063.73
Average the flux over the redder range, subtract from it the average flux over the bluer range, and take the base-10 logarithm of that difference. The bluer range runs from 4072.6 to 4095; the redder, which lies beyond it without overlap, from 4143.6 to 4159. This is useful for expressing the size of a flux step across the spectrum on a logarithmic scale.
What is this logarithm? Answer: 0.4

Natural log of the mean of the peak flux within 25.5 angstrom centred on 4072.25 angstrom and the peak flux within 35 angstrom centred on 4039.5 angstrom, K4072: 3.32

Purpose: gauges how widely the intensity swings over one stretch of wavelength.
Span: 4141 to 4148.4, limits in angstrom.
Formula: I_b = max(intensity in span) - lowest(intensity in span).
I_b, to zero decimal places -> 6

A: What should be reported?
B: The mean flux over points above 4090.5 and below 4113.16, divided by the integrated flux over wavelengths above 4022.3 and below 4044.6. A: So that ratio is 0.037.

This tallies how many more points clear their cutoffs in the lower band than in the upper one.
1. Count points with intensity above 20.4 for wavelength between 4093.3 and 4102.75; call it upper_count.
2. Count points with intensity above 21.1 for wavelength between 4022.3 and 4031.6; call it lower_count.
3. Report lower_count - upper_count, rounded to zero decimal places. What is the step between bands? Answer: 5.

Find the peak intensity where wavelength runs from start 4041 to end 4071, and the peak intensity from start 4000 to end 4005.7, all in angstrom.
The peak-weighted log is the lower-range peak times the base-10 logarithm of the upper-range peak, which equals 38.1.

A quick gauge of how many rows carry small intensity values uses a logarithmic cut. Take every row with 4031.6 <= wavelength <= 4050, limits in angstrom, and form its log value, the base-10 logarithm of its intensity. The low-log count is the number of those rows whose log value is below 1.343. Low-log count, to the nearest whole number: 7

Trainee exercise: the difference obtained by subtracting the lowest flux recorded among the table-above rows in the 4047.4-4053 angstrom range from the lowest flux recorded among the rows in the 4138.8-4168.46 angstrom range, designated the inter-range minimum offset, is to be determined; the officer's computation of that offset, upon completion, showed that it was 4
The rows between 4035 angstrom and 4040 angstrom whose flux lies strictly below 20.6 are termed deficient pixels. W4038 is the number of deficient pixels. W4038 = 0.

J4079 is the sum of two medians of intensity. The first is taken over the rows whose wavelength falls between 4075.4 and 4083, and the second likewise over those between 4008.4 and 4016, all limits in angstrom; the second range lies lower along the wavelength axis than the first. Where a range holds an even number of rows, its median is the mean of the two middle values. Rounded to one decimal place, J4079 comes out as 39.5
